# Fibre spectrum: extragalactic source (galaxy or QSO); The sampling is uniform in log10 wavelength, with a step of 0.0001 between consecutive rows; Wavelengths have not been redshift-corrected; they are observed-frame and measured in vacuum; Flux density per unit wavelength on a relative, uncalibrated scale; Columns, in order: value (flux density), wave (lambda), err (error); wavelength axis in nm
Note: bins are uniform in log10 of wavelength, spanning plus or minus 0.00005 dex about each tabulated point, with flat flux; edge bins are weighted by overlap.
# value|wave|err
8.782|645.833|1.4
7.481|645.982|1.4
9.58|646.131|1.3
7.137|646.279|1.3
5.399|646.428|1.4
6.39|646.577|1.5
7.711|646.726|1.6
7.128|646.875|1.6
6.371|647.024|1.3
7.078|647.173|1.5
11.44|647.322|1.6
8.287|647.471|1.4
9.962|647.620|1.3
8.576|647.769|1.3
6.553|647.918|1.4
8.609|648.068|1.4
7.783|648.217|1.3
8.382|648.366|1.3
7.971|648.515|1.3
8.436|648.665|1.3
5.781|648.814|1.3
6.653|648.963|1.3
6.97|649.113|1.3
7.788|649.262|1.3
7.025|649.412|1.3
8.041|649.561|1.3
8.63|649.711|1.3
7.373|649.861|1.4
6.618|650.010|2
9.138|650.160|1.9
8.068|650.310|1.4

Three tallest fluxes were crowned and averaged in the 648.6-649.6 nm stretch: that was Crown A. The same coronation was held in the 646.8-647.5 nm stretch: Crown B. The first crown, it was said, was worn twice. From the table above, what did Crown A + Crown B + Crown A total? 25.1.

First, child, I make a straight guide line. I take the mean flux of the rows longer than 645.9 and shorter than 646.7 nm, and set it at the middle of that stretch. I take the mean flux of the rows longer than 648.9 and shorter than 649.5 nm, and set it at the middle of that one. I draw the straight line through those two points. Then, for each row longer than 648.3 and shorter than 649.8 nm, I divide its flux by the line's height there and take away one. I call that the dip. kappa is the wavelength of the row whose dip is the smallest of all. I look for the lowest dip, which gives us 648.814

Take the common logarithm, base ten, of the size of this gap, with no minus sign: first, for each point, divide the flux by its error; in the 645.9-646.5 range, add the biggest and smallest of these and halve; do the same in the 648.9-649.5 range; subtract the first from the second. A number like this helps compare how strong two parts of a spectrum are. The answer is -1.2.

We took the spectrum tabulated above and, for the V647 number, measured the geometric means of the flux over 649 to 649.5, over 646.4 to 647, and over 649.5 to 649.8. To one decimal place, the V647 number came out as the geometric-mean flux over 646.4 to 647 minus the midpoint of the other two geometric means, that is -1.2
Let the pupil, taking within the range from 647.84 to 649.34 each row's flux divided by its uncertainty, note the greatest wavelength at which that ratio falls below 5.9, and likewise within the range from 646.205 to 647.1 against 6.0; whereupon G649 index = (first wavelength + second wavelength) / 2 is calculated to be 648.07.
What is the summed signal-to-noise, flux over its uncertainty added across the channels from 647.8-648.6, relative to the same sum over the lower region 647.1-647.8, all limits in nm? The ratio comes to 0.92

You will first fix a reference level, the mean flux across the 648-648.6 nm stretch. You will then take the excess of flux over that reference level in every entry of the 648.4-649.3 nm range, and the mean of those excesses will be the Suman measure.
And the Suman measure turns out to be -0.9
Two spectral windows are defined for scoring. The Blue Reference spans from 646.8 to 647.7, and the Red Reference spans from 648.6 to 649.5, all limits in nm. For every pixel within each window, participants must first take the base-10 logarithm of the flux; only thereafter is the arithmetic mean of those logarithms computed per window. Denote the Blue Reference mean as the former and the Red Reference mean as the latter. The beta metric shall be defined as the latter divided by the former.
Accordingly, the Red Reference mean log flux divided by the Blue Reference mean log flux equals 0.929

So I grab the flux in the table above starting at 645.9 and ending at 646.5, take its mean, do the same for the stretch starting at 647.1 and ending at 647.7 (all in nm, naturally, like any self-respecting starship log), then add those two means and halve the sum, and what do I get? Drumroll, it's 8.3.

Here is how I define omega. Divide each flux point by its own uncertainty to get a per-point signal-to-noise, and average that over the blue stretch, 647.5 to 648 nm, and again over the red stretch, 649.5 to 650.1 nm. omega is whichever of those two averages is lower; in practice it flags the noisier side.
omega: 5.3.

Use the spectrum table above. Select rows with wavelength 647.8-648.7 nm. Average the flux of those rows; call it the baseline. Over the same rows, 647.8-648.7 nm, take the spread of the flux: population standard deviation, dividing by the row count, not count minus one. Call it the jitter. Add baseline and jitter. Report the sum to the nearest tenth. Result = 8.6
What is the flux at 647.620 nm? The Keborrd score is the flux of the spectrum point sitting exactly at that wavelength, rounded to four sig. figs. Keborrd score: 9.962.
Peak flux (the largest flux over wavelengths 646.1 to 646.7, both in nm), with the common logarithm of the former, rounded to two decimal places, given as 0.98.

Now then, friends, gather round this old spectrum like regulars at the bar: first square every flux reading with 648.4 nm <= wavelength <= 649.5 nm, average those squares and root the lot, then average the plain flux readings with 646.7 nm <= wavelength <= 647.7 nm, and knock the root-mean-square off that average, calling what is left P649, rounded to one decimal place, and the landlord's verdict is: 1.0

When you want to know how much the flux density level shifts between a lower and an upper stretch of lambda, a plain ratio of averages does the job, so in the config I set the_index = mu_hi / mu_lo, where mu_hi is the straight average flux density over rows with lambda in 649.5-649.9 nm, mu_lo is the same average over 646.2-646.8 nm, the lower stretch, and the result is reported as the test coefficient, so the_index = 1.20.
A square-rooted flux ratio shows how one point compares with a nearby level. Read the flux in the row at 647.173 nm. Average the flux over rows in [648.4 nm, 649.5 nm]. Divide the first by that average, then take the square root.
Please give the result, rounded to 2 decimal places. 0.99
